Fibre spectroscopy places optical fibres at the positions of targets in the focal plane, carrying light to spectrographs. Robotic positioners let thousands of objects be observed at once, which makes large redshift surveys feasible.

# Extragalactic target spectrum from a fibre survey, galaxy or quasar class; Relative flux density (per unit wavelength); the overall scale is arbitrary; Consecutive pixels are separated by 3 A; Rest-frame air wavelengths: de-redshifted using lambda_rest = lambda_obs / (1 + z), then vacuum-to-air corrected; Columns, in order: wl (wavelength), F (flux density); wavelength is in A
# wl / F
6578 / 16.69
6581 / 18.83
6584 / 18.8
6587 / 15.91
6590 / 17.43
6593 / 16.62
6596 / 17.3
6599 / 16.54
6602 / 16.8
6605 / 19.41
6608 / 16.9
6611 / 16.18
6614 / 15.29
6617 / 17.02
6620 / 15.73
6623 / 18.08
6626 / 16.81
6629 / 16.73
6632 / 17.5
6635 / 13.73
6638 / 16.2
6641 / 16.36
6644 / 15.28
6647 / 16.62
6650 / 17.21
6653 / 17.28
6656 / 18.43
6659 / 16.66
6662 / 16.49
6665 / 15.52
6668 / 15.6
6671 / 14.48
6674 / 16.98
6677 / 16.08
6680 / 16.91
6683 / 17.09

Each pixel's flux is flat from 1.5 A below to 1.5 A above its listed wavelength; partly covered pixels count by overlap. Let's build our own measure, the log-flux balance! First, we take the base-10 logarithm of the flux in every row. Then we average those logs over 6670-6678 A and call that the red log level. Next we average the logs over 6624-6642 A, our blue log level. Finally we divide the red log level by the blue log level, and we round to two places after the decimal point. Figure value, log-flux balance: 0.99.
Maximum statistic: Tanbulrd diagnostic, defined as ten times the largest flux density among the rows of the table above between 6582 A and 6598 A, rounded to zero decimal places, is 188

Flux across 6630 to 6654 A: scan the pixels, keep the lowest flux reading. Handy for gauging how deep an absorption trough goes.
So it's 13.73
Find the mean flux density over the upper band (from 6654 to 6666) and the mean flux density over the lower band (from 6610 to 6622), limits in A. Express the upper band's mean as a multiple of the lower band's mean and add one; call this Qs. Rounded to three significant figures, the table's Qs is 2.04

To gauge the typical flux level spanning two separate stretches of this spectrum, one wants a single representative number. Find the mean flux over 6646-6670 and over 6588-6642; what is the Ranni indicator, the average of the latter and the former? 16.7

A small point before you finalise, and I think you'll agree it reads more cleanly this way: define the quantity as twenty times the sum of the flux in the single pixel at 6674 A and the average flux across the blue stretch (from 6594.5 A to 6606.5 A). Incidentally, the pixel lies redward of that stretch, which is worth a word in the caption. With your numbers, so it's 690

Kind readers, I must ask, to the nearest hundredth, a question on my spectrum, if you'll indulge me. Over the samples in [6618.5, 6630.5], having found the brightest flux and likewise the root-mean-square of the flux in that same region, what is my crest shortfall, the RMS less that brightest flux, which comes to -1.22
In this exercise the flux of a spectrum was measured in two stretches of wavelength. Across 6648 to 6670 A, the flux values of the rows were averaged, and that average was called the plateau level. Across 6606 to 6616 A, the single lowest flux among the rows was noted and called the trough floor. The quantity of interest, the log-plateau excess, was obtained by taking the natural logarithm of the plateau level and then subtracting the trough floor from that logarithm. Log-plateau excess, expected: -12.5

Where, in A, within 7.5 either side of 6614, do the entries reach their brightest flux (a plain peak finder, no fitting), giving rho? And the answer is 6617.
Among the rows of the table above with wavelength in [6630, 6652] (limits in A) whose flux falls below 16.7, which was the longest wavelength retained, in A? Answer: 6647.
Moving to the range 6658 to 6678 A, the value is 6677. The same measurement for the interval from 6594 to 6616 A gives 6614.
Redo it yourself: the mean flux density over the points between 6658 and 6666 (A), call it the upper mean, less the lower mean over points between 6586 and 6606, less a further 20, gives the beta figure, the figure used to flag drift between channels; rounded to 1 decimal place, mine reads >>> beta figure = -20.9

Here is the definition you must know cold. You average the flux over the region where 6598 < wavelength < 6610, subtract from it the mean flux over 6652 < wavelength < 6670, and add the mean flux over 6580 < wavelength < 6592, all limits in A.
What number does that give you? 18.5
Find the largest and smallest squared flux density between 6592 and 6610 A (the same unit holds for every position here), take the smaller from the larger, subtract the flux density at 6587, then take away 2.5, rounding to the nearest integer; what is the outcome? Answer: 85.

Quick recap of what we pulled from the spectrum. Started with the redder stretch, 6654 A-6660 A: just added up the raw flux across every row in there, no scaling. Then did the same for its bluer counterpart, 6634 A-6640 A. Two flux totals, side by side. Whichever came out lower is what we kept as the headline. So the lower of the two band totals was 29.9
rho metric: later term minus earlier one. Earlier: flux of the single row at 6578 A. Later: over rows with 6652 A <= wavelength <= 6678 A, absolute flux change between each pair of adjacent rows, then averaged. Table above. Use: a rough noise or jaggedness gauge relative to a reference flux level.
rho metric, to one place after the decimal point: -15.6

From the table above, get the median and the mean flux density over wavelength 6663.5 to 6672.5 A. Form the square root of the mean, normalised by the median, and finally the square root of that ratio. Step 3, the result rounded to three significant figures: 0.501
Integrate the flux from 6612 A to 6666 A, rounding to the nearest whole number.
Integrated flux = 891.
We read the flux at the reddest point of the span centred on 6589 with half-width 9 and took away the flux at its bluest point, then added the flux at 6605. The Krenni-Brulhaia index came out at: 17.9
